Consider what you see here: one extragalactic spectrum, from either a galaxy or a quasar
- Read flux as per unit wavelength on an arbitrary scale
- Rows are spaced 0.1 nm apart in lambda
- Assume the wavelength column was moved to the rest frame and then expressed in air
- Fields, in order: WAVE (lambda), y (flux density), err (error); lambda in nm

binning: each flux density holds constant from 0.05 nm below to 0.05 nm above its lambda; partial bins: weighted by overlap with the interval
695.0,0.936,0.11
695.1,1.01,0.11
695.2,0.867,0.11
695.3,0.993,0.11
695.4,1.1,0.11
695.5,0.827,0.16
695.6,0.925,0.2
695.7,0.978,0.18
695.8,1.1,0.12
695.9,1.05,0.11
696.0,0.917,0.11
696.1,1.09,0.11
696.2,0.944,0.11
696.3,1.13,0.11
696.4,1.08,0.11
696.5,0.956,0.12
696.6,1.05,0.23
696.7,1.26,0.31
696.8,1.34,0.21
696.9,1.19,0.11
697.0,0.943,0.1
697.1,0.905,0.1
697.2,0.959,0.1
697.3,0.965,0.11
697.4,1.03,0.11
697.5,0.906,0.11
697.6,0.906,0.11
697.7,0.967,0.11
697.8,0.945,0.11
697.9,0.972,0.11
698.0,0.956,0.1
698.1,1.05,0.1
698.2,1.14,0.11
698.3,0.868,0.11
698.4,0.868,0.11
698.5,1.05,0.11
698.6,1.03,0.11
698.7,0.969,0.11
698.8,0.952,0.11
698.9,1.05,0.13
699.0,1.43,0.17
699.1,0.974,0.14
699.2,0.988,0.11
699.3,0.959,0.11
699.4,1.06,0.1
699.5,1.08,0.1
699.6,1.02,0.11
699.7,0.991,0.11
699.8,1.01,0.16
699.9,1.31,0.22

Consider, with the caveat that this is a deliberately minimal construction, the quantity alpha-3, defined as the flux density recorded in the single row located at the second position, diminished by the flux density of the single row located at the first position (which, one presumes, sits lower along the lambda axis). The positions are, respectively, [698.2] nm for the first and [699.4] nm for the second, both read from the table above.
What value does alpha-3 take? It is -0.08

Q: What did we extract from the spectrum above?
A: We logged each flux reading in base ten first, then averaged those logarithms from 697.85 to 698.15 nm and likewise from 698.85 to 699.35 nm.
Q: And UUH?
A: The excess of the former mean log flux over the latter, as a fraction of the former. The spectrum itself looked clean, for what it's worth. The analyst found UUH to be 9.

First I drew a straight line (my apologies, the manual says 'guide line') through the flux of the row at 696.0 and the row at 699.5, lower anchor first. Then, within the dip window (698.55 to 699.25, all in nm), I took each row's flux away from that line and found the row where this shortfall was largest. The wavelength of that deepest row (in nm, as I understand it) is 698.8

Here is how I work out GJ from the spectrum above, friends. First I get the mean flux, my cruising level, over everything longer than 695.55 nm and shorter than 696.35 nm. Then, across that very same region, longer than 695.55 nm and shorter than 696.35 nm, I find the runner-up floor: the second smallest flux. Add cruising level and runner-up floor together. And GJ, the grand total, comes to 1.94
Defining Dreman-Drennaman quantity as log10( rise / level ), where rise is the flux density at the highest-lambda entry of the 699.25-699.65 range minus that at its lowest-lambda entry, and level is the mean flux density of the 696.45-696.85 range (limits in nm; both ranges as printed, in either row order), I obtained -1.28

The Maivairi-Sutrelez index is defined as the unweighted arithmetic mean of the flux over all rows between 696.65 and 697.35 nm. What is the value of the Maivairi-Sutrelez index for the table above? 1.08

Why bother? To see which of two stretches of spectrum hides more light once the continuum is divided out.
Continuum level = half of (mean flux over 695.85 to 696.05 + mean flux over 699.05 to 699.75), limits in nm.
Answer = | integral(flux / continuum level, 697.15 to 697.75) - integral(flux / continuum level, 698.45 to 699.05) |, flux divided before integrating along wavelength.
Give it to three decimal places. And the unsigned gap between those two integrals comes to 0.075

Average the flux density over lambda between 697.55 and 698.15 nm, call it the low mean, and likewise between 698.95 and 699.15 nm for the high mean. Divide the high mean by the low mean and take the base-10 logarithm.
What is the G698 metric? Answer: 0.09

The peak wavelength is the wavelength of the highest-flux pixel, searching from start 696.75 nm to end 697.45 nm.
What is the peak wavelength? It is 696.8 nm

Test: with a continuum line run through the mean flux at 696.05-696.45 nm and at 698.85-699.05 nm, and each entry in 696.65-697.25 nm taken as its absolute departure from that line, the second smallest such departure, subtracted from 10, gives 9.84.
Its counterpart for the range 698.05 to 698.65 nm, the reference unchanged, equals 9.87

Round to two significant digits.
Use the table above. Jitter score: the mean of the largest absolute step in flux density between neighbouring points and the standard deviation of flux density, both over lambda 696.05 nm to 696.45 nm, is 0.13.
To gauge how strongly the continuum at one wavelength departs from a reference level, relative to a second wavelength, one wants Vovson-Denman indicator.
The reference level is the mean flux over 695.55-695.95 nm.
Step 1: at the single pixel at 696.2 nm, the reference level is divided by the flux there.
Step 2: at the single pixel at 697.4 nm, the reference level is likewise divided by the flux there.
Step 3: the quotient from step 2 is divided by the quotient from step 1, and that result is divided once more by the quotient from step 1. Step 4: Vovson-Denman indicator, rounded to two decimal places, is 0.85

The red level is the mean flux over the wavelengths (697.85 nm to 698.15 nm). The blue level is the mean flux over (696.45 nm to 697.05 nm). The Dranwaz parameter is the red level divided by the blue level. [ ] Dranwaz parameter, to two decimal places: 0.88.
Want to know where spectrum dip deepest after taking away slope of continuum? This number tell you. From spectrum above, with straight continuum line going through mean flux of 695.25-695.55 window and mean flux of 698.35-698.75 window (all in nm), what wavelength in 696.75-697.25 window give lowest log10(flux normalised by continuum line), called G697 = 697.1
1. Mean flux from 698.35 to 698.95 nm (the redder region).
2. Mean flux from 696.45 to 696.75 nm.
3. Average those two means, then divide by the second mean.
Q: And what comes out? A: 0.95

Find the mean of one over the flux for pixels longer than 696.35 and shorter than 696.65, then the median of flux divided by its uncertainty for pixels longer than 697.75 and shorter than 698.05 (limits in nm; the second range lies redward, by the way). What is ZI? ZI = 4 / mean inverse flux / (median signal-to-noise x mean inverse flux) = 0.48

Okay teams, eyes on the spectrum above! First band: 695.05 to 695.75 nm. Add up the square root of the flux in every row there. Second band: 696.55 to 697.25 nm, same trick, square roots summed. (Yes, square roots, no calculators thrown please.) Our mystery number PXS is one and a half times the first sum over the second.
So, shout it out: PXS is 1.41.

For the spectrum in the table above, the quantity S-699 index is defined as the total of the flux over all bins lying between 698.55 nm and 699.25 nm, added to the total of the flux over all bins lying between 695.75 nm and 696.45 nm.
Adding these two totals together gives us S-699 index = 14.7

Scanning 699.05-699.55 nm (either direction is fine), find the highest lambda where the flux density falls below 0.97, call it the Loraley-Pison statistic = 699.3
